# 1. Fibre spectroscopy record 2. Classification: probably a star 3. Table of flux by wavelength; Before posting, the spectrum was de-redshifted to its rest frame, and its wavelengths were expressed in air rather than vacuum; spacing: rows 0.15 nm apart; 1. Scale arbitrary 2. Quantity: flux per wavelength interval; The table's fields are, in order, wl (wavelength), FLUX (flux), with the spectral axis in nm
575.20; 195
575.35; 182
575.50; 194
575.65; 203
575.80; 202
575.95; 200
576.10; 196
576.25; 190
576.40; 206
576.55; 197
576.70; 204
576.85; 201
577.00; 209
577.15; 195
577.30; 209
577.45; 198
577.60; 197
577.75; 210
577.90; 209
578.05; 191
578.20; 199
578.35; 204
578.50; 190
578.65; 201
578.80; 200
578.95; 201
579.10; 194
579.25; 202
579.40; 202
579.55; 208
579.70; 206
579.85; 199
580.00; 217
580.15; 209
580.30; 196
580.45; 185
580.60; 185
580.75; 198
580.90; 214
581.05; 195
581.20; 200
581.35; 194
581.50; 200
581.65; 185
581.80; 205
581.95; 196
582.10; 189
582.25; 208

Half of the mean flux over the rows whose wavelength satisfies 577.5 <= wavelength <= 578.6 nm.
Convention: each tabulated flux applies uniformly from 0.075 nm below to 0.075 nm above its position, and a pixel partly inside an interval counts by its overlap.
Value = 100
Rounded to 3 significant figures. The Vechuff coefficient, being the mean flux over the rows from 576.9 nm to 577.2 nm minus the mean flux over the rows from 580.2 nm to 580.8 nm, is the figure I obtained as 11.0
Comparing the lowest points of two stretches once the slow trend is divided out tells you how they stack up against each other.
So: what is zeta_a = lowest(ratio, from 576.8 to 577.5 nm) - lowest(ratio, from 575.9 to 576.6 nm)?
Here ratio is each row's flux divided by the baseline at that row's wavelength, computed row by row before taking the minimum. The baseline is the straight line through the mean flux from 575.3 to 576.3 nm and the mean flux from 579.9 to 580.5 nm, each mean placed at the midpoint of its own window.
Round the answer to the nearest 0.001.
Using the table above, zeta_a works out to 0.019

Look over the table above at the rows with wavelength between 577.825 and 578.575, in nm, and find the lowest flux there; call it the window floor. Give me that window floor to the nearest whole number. 190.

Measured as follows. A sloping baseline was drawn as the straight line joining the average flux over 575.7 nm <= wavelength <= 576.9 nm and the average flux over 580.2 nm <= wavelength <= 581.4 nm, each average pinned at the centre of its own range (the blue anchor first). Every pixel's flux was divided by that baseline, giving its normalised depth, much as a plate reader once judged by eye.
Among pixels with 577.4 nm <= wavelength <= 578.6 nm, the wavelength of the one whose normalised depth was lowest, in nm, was 578.50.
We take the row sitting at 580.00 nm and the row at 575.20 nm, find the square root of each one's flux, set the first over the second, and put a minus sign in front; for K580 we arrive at -1.05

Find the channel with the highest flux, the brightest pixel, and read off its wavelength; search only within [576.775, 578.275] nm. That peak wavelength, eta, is 577.75 nm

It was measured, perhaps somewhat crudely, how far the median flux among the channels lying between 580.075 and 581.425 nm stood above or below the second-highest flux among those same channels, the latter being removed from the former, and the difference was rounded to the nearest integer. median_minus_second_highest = -13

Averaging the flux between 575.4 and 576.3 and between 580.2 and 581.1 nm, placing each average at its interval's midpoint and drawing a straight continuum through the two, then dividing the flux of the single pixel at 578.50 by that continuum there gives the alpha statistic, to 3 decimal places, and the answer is 0.967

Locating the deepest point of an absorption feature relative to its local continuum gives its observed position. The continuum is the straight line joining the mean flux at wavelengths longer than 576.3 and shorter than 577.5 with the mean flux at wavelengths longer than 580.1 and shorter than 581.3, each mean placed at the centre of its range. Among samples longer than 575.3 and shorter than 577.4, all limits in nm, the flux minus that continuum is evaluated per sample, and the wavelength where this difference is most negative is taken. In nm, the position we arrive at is 575.35 nm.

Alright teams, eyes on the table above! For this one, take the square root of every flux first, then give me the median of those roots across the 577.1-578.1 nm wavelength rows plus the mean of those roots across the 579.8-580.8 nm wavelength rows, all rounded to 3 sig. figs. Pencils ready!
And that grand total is 28.2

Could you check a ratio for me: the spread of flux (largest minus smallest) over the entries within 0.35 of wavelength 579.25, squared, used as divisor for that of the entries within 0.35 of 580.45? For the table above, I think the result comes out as 0.12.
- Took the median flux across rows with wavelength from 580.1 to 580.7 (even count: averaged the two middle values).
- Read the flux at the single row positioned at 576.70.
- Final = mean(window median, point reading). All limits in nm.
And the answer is 197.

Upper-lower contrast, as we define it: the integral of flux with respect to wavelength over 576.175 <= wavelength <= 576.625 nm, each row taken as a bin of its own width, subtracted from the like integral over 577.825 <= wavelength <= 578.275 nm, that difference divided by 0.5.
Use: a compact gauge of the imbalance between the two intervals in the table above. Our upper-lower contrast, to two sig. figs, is 1.8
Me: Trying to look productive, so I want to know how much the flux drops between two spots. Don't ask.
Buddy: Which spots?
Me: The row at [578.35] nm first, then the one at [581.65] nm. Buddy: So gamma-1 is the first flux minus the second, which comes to 19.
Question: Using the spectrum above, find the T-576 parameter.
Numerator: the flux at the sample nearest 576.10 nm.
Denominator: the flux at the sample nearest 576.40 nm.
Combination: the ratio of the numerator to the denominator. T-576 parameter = 0.95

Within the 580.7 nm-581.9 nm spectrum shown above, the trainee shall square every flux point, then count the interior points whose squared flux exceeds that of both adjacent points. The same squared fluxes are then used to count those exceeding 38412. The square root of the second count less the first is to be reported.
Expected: 1.41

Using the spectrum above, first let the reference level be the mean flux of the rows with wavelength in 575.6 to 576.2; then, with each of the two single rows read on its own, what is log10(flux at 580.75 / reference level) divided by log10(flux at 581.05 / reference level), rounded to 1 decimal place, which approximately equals 0.4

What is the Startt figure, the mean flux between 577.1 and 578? 203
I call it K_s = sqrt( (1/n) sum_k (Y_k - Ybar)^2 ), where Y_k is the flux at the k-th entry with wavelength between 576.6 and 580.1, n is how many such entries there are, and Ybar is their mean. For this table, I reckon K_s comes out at 6.39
